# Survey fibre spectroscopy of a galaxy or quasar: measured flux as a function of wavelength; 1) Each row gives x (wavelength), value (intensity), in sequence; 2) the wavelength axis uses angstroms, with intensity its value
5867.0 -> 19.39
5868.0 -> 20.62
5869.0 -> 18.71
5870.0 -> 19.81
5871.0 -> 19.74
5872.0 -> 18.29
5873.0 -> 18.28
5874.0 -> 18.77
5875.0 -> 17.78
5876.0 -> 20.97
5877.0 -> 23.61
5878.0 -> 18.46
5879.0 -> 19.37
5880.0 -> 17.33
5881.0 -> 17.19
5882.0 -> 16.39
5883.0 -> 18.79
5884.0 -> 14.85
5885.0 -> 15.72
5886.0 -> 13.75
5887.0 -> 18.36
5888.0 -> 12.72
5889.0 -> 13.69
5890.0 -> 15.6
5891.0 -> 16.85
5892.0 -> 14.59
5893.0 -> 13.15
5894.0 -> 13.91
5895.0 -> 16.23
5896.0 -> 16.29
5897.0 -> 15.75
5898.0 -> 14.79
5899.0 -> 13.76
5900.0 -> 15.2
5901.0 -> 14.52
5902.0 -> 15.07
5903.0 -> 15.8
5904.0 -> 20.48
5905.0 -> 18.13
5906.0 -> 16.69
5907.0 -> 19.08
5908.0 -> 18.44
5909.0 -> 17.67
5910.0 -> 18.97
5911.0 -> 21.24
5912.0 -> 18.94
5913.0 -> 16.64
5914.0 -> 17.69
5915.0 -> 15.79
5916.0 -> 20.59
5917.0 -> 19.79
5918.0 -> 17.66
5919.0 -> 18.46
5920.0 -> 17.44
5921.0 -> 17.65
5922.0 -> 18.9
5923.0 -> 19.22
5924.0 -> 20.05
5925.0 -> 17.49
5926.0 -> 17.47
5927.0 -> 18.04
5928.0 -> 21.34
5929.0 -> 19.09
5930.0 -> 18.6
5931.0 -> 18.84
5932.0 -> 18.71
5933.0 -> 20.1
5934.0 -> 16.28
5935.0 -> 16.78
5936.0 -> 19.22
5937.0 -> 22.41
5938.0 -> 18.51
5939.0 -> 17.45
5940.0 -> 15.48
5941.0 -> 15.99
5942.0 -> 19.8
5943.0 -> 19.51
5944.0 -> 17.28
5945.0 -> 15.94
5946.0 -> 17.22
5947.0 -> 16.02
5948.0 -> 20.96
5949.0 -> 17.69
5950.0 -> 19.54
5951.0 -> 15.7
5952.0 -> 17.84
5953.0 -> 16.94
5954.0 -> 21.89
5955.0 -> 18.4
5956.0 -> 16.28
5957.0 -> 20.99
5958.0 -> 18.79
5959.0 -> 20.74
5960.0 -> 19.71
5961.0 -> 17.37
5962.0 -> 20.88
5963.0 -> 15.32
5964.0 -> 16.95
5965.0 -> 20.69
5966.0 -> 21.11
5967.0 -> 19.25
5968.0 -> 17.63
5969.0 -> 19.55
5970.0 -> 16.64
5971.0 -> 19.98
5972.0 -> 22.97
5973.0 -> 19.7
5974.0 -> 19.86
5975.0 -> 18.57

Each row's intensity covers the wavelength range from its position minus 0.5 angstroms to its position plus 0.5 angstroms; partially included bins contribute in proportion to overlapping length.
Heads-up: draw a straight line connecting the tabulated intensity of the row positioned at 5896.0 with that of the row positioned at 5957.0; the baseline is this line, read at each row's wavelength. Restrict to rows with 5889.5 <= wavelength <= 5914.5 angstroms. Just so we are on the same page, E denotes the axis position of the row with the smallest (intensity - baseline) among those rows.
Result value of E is 5893.0 angstroms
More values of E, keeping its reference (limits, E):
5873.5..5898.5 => 5888.0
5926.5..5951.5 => 5951.0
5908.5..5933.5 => 5915.0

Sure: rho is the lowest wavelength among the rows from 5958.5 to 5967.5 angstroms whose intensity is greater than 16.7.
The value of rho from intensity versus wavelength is 5959.0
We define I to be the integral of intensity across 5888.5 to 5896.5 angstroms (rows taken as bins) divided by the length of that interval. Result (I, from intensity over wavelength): 15.0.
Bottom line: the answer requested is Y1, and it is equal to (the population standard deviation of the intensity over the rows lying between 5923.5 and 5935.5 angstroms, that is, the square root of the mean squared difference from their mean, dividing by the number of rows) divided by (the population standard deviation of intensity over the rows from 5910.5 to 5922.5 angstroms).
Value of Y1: 0.9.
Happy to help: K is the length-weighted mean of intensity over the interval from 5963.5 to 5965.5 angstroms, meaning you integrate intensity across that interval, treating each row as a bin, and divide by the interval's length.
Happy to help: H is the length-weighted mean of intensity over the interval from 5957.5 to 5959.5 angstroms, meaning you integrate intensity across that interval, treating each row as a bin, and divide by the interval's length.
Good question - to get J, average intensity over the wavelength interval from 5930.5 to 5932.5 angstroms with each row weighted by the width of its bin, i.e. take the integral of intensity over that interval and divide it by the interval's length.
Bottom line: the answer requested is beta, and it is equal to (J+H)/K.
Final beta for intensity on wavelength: 2.0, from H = 20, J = 18.8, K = 18.8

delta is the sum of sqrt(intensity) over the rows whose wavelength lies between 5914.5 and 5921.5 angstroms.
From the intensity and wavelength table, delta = 29.8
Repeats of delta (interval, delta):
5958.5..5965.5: 30.3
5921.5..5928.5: 30.4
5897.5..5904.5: 27.6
